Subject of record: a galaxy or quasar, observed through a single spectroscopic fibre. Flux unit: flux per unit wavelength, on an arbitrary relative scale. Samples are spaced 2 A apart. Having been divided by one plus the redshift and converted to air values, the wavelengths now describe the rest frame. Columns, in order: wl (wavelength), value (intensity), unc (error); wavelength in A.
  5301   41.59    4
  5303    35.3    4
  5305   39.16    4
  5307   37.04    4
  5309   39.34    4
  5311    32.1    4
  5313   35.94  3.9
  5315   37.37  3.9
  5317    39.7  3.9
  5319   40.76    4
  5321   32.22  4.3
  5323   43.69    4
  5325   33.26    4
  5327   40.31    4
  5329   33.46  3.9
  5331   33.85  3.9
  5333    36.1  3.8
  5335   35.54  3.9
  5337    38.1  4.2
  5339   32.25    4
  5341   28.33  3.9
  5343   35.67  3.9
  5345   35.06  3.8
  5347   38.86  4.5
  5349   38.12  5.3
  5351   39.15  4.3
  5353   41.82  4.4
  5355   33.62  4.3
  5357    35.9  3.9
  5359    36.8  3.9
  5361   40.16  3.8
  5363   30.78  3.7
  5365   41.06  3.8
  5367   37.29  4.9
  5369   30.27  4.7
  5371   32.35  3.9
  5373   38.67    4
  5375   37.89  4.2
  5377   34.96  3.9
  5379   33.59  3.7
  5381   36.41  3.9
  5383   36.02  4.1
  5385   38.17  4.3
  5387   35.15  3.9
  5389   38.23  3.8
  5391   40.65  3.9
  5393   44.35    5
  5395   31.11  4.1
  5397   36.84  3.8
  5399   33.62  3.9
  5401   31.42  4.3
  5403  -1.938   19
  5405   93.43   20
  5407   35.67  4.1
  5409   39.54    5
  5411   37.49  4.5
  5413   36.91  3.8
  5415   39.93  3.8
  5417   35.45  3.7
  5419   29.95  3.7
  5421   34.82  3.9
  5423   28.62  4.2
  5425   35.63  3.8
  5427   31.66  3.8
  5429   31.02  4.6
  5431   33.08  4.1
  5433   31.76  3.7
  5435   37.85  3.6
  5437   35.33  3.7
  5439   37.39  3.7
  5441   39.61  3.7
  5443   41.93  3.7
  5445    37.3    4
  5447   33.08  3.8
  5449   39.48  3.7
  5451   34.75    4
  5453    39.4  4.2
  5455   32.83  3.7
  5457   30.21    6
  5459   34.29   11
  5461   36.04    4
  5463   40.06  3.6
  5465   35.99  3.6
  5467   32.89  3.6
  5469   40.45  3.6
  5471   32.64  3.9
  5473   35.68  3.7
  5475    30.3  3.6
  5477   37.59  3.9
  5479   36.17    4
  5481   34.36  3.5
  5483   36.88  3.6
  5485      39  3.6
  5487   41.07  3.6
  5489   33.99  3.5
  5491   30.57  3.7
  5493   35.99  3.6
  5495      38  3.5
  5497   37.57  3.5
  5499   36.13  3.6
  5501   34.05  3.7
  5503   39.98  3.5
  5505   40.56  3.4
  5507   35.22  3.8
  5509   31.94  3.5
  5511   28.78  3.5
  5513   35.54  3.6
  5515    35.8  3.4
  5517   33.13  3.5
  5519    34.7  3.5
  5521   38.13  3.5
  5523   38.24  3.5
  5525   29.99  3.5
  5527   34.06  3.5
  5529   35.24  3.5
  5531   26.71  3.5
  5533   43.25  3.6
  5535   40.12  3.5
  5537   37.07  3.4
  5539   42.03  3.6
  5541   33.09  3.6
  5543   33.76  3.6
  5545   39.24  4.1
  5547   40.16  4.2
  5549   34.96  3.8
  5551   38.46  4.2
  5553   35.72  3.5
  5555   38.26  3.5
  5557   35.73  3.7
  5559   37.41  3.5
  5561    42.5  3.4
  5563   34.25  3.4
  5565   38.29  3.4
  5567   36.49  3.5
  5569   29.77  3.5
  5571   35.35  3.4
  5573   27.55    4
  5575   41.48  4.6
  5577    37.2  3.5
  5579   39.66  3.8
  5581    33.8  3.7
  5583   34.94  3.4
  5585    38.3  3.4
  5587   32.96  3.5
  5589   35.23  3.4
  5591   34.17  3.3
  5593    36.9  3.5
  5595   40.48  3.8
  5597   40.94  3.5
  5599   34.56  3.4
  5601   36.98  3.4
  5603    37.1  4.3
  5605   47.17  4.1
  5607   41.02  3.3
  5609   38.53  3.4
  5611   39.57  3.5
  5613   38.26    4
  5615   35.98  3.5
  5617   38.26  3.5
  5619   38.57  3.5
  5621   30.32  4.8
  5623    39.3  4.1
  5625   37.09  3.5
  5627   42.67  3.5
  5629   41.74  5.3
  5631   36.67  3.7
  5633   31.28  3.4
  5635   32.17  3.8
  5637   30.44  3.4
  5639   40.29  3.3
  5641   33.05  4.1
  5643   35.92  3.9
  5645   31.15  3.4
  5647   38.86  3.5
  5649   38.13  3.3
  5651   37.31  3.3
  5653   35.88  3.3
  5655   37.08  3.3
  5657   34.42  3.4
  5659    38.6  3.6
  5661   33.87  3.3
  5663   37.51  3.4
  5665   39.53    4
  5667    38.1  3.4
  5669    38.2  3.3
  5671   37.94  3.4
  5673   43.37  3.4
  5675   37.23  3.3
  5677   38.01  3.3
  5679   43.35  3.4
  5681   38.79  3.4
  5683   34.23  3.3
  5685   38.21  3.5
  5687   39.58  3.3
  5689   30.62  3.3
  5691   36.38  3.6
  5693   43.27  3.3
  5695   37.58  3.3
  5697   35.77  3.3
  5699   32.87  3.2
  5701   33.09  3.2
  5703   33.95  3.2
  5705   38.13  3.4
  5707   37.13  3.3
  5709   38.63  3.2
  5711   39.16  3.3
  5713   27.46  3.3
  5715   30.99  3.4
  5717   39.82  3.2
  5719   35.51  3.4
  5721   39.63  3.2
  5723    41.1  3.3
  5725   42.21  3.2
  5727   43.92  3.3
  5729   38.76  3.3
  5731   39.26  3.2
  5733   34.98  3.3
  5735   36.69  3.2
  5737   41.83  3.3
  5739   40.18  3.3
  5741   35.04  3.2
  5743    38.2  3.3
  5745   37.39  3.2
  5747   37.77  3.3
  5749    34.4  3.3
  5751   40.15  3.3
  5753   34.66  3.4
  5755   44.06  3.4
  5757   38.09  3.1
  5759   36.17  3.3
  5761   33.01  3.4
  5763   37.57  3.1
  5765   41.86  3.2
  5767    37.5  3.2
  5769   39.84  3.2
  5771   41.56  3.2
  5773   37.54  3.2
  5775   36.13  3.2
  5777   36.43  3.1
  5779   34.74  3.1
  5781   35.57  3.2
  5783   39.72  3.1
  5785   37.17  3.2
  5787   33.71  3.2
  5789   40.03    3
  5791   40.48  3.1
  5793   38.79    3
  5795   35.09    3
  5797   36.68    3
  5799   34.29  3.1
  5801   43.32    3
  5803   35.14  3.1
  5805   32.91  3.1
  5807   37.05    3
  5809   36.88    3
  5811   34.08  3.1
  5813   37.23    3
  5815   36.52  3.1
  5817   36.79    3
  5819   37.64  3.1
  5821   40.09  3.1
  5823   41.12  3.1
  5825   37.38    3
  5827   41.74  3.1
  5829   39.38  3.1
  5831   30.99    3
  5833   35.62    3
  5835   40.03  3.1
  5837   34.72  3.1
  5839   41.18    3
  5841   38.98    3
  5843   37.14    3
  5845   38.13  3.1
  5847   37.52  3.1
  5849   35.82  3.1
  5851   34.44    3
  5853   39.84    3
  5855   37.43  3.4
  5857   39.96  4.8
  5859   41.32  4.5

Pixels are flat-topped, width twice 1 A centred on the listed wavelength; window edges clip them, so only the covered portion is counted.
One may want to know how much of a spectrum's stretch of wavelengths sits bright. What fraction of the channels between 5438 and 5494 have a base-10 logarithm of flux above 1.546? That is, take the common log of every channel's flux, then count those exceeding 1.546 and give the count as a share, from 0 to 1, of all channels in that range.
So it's 0.61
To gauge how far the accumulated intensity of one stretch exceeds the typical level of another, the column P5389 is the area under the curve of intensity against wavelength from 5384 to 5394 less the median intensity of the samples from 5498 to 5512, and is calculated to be 358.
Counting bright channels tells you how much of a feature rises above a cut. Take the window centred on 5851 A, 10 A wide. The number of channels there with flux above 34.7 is 4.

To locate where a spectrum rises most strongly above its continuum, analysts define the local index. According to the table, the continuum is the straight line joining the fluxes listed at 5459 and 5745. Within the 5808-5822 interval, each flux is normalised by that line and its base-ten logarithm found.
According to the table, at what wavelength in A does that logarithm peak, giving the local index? 5821 A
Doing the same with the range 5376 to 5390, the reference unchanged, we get 5389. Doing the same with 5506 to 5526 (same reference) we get 5523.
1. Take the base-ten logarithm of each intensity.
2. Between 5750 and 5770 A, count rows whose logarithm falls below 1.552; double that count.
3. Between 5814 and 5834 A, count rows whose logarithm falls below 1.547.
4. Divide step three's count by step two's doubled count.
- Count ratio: 0.25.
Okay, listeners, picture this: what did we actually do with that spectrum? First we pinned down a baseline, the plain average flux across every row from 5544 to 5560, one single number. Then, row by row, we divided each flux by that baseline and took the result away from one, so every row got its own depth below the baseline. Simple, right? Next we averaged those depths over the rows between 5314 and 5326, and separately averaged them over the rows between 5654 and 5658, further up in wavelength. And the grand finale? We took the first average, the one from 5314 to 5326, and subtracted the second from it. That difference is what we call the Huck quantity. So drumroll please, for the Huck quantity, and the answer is -0.06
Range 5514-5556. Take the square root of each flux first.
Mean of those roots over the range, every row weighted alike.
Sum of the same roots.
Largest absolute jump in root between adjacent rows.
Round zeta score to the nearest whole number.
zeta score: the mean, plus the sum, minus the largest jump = 131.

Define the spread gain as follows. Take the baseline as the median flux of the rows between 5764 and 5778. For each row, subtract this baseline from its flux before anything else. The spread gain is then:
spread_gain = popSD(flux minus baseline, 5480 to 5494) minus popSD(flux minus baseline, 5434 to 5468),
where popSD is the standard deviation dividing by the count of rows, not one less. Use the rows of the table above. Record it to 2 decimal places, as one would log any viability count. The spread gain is 0.14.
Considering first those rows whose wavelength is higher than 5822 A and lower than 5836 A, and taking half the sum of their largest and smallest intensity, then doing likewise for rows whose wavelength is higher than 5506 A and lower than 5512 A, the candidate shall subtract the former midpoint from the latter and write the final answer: -4.4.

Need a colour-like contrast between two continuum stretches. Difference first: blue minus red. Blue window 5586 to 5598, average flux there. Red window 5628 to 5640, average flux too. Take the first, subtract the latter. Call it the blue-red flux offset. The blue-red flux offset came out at 1.3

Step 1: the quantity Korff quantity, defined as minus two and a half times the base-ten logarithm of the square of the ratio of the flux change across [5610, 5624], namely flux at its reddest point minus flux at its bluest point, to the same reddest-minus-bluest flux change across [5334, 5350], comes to 5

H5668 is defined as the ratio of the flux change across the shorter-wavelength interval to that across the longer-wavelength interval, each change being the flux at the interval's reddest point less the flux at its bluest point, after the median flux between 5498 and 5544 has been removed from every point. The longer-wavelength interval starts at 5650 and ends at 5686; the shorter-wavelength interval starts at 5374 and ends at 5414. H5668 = -1.1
